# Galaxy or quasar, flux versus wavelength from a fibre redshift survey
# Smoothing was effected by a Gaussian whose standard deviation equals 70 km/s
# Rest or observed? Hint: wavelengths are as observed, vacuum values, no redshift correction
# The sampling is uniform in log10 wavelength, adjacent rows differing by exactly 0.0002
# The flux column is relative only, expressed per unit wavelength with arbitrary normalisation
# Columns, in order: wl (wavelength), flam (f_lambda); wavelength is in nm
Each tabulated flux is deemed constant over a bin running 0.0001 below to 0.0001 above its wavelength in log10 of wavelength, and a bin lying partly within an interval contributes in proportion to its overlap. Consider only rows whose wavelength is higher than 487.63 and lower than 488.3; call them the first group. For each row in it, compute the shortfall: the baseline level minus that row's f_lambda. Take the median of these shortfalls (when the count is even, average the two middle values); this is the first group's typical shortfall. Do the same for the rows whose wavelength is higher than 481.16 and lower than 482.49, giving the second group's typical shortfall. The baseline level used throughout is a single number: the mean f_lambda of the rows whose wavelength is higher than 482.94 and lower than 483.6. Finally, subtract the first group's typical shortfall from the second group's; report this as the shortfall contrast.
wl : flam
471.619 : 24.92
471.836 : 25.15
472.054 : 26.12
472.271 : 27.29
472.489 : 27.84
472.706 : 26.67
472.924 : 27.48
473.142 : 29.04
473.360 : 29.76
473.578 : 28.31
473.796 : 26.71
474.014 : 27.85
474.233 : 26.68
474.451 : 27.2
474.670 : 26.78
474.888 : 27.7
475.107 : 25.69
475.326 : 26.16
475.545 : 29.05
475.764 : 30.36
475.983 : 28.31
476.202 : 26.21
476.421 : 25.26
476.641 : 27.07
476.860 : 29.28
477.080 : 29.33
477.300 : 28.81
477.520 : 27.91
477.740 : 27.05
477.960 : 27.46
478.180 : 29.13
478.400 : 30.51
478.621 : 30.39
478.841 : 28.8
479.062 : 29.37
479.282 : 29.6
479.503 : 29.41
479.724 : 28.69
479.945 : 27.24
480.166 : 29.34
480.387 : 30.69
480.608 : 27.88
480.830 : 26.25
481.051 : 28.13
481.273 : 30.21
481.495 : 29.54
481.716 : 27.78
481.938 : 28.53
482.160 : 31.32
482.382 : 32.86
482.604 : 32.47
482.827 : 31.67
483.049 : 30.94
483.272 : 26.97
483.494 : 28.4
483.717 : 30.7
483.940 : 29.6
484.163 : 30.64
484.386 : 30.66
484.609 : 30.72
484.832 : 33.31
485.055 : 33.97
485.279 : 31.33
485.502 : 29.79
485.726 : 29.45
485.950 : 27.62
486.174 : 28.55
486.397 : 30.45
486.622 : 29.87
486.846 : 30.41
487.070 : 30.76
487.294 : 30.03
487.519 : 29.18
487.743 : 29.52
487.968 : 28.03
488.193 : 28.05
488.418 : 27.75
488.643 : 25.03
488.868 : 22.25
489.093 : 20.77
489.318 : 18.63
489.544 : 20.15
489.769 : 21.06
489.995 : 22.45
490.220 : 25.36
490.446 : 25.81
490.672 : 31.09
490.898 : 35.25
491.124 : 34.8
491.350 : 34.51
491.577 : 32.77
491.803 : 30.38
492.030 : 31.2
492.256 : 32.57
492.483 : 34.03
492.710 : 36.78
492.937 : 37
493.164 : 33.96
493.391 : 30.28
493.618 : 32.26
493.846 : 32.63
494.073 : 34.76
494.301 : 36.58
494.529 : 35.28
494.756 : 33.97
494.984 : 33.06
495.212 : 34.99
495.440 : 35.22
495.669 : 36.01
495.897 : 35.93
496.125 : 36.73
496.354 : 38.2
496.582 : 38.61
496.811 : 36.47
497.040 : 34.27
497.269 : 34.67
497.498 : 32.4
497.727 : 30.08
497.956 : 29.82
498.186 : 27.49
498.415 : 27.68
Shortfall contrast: -1.8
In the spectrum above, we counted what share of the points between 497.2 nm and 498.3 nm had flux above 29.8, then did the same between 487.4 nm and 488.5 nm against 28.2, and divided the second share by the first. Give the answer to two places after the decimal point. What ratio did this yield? 0.50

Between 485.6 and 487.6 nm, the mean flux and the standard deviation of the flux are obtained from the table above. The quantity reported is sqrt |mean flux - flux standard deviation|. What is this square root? 5.35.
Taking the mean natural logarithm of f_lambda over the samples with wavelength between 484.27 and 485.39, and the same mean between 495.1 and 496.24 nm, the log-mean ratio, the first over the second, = 0.969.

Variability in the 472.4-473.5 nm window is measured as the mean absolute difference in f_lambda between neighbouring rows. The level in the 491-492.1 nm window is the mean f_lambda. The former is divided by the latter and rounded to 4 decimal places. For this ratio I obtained 0.0325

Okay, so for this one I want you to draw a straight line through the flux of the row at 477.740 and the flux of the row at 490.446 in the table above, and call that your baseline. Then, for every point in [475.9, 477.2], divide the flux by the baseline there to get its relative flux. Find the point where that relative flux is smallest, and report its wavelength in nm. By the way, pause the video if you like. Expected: 476.421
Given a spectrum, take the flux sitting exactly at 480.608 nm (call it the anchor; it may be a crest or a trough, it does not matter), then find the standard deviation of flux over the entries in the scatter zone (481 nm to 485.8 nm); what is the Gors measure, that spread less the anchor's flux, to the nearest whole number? -26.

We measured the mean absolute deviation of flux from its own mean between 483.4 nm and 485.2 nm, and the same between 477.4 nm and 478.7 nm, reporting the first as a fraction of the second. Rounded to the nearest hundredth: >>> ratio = 1.04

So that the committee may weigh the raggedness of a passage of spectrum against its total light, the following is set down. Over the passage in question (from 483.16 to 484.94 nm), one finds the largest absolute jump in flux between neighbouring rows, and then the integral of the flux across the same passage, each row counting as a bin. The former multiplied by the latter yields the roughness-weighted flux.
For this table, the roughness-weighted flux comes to 139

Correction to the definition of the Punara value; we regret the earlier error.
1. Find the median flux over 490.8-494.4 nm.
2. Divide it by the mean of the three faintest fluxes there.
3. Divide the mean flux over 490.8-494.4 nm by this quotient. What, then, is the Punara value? 30.4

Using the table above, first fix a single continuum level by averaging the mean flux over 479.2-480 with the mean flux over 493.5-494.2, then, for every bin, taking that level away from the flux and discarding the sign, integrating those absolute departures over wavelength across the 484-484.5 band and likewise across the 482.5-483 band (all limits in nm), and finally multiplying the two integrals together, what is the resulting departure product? 0.1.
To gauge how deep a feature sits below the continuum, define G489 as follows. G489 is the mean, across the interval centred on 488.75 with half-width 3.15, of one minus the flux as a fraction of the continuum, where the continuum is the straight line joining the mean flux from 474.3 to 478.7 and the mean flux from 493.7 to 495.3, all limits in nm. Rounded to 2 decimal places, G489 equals 0.14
